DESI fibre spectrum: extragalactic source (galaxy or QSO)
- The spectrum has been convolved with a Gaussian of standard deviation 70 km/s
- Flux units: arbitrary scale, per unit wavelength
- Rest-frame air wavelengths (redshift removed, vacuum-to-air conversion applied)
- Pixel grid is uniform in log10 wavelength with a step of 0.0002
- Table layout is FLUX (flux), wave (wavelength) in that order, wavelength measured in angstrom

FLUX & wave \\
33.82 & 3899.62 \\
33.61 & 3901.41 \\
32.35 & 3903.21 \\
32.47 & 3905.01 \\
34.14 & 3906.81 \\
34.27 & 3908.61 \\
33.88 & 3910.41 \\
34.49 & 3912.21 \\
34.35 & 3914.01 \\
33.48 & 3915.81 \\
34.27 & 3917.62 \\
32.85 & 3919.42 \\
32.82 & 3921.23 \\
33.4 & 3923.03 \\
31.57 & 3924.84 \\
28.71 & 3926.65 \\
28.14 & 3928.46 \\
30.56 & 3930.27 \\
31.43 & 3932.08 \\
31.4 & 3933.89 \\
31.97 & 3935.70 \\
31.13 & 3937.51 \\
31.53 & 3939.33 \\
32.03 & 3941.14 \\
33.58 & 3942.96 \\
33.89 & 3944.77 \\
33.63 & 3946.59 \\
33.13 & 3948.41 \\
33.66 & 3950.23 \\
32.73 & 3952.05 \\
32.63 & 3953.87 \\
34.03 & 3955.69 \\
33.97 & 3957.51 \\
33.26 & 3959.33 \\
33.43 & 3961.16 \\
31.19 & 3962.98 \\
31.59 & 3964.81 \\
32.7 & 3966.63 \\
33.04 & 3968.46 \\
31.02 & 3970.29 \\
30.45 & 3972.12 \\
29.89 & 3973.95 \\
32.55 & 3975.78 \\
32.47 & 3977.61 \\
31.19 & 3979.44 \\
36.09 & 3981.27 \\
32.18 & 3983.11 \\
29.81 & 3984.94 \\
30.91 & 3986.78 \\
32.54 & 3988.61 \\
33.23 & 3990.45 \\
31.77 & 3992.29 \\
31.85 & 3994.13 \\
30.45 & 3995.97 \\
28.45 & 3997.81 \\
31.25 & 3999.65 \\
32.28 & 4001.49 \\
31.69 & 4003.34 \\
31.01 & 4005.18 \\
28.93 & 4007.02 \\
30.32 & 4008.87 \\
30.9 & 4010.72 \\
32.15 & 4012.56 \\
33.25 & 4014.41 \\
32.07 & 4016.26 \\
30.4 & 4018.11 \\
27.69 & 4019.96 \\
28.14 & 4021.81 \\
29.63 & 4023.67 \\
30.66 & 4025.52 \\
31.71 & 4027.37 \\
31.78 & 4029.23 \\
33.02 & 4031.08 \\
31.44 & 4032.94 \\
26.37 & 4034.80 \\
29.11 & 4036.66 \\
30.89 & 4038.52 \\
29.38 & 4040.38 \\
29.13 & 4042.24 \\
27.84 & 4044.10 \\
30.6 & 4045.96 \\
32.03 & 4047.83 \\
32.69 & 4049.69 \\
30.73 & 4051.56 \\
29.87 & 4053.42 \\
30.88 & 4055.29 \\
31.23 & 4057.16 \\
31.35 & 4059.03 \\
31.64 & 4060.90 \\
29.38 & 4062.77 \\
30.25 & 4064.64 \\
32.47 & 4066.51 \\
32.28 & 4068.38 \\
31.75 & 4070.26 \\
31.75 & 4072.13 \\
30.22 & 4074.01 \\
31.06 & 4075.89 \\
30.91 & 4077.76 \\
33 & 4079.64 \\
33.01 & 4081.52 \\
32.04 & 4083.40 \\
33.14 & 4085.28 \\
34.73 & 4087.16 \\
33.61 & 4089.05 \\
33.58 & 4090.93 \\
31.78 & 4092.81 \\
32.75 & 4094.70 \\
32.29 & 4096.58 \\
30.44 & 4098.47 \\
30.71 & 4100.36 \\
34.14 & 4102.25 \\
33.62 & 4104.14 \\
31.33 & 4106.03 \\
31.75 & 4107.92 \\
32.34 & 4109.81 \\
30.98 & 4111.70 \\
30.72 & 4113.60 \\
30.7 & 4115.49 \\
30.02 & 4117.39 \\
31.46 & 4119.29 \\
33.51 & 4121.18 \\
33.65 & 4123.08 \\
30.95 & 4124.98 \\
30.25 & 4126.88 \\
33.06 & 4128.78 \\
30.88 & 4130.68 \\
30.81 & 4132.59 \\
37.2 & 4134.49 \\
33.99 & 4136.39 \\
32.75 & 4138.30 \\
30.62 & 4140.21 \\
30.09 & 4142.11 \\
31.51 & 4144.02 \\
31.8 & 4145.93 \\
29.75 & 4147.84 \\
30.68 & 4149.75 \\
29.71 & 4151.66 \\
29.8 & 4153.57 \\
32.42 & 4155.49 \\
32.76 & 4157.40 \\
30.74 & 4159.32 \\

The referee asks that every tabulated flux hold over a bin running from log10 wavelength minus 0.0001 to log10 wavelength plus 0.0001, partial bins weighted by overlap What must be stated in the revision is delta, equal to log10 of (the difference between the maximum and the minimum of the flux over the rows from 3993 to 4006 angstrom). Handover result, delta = 0.58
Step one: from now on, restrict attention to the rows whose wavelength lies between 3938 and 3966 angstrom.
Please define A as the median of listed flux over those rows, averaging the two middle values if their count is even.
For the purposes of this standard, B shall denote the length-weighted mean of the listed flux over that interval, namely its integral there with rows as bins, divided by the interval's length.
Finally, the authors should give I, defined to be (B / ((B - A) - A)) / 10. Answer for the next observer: -0.098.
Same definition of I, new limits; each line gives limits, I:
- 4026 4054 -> -0.098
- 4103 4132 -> -0.102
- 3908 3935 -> -0.097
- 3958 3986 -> -0.099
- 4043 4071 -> -0.098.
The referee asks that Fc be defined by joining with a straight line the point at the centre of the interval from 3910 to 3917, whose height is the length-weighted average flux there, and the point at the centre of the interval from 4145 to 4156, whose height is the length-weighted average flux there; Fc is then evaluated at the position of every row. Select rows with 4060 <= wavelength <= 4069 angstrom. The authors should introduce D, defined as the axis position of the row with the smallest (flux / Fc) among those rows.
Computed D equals 4062.77 angstrom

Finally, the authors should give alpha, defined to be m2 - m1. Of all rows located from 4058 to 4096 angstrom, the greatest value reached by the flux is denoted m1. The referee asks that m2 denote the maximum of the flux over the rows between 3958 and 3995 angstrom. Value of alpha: 1.4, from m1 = 34.73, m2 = 36.09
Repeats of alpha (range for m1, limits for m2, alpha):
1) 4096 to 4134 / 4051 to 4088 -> 0.6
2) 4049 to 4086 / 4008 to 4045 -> 0.1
